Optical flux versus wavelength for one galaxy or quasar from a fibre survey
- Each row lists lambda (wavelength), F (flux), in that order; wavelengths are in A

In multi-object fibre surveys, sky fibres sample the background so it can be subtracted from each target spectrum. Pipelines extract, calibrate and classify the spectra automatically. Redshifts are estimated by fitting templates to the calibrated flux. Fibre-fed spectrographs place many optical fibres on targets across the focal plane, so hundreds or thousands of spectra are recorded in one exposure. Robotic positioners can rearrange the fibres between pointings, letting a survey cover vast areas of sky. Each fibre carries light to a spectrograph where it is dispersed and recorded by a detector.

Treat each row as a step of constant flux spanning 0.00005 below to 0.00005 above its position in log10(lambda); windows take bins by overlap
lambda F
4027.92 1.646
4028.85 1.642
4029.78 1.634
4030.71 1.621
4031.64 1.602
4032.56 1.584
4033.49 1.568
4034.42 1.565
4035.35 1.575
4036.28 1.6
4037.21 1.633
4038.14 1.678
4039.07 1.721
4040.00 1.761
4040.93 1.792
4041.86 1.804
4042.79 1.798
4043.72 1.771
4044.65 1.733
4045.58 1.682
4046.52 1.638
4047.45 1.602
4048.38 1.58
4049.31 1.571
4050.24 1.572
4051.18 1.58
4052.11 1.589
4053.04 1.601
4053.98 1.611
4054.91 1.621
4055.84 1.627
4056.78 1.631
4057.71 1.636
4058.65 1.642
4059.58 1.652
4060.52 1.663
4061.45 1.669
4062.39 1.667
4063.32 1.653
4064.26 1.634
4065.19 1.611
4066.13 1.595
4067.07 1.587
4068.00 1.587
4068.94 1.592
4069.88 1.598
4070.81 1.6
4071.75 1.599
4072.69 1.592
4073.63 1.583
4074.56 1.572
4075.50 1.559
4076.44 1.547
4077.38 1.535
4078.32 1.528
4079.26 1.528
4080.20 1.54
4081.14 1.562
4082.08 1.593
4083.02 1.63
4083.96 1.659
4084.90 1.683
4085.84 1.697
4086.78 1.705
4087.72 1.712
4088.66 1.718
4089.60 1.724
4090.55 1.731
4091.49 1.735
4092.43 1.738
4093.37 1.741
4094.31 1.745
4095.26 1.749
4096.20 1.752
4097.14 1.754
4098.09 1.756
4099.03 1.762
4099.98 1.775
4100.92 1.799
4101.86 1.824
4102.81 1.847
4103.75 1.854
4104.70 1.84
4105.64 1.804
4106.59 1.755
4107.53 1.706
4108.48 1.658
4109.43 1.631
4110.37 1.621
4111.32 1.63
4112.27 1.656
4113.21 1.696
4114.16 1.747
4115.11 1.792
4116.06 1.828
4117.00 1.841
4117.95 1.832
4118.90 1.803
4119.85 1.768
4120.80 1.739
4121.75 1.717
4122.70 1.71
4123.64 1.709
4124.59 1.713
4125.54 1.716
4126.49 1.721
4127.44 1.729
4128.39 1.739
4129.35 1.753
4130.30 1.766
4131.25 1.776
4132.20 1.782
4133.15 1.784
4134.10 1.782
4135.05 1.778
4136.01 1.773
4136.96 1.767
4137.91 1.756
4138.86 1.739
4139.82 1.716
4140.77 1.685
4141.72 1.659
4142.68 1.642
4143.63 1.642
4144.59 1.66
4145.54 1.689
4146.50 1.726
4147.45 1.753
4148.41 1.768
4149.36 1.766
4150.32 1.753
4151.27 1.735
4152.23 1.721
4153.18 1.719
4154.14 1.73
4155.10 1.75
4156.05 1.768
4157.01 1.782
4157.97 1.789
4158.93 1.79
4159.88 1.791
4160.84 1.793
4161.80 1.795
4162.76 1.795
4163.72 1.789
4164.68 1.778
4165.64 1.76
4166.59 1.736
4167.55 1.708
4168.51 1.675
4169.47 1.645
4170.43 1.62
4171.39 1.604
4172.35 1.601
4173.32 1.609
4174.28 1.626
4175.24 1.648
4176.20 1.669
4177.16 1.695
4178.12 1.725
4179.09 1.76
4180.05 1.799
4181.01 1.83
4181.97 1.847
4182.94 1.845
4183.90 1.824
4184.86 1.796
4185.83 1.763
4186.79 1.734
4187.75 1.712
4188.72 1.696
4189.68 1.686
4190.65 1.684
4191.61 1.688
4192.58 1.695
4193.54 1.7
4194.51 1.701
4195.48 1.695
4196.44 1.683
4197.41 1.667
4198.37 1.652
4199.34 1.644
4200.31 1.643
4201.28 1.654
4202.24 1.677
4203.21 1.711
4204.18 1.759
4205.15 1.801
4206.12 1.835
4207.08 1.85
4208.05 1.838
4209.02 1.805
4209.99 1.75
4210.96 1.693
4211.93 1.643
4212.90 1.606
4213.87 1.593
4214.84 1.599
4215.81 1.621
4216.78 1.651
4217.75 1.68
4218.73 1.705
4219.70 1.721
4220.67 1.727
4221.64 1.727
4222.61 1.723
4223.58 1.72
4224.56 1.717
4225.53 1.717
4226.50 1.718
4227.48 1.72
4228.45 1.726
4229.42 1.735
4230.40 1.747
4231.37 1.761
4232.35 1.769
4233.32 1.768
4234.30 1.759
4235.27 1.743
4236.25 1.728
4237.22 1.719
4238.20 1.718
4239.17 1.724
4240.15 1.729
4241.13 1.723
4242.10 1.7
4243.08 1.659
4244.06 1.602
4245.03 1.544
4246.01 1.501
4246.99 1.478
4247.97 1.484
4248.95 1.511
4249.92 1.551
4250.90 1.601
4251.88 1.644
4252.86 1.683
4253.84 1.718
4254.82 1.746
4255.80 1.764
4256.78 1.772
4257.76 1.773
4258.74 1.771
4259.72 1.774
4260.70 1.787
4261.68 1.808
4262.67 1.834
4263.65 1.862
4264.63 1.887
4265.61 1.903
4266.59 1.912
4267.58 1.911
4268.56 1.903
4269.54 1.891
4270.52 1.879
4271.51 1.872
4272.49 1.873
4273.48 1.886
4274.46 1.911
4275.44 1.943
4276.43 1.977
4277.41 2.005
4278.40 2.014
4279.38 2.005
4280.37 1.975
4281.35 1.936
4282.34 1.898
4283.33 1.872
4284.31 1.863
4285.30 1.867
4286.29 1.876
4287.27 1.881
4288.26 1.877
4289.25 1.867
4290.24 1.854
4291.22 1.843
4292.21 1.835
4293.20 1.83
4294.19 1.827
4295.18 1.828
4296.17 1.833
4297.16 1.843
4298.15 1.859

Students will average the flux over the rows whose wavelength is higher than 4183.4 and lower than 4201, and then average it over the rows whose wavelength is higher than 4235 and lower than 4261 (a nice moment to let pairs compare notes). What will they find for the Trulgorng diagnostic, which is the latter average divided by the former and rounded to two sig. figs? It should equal 0.98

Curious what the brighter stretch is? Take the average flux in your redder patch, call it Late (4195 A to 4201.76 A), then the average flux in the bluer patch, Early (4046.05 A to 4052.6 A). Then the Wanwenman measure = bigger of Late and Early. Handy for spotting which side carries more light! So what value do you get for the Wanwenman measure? 1.66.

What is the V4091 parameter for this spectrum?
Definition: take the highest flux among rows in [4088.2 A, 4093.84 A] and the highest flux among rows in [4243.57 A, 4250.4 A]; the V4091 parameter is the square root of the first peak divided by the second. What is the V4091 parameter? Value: 1.04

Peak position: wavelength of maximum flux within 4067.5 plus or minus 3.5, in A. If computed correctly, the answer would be 4064.26 A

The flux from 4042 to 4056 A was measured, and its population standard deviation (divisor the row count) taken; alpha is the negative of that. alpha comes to -0.071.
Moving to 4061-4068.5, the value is -0.033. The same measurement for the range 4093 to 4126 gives -0.063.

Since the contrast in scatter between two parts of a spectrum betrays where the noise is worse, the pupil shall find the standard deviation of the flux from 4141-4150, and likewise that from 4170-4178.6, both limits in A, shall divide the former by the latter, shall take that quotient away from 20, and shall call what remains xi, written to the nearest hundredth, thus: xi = 18.79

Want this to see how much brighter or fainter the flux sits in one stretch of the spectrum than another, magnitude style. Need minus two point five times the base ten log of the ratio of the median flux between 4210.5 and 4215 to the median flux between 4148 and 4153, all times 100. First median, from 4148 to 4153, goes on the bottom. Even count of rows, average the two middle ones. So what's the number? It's 10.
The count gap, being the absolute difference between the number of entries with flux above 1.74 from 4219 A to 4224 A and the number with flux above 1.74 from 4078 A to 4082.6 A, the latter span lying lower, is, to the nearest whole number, 0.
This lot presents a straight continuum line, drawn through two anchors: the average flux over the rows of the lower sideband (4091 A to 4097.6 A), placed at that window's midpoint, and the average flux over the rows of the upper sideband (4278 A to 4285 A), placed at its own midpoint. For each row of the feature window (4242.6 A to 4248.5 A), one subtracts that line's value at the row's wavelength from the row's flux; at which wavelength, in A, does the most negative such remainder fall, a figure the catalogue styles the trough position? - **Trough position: 4246.99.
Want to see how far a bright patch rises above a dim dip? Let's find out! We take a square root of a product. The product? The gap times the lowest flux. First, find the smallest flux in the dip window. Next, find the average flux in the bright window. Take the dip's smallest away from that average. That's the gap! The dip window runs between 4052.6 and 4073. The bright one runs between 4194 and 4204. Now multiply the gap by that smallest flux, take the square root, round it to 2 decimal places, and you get 0.37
